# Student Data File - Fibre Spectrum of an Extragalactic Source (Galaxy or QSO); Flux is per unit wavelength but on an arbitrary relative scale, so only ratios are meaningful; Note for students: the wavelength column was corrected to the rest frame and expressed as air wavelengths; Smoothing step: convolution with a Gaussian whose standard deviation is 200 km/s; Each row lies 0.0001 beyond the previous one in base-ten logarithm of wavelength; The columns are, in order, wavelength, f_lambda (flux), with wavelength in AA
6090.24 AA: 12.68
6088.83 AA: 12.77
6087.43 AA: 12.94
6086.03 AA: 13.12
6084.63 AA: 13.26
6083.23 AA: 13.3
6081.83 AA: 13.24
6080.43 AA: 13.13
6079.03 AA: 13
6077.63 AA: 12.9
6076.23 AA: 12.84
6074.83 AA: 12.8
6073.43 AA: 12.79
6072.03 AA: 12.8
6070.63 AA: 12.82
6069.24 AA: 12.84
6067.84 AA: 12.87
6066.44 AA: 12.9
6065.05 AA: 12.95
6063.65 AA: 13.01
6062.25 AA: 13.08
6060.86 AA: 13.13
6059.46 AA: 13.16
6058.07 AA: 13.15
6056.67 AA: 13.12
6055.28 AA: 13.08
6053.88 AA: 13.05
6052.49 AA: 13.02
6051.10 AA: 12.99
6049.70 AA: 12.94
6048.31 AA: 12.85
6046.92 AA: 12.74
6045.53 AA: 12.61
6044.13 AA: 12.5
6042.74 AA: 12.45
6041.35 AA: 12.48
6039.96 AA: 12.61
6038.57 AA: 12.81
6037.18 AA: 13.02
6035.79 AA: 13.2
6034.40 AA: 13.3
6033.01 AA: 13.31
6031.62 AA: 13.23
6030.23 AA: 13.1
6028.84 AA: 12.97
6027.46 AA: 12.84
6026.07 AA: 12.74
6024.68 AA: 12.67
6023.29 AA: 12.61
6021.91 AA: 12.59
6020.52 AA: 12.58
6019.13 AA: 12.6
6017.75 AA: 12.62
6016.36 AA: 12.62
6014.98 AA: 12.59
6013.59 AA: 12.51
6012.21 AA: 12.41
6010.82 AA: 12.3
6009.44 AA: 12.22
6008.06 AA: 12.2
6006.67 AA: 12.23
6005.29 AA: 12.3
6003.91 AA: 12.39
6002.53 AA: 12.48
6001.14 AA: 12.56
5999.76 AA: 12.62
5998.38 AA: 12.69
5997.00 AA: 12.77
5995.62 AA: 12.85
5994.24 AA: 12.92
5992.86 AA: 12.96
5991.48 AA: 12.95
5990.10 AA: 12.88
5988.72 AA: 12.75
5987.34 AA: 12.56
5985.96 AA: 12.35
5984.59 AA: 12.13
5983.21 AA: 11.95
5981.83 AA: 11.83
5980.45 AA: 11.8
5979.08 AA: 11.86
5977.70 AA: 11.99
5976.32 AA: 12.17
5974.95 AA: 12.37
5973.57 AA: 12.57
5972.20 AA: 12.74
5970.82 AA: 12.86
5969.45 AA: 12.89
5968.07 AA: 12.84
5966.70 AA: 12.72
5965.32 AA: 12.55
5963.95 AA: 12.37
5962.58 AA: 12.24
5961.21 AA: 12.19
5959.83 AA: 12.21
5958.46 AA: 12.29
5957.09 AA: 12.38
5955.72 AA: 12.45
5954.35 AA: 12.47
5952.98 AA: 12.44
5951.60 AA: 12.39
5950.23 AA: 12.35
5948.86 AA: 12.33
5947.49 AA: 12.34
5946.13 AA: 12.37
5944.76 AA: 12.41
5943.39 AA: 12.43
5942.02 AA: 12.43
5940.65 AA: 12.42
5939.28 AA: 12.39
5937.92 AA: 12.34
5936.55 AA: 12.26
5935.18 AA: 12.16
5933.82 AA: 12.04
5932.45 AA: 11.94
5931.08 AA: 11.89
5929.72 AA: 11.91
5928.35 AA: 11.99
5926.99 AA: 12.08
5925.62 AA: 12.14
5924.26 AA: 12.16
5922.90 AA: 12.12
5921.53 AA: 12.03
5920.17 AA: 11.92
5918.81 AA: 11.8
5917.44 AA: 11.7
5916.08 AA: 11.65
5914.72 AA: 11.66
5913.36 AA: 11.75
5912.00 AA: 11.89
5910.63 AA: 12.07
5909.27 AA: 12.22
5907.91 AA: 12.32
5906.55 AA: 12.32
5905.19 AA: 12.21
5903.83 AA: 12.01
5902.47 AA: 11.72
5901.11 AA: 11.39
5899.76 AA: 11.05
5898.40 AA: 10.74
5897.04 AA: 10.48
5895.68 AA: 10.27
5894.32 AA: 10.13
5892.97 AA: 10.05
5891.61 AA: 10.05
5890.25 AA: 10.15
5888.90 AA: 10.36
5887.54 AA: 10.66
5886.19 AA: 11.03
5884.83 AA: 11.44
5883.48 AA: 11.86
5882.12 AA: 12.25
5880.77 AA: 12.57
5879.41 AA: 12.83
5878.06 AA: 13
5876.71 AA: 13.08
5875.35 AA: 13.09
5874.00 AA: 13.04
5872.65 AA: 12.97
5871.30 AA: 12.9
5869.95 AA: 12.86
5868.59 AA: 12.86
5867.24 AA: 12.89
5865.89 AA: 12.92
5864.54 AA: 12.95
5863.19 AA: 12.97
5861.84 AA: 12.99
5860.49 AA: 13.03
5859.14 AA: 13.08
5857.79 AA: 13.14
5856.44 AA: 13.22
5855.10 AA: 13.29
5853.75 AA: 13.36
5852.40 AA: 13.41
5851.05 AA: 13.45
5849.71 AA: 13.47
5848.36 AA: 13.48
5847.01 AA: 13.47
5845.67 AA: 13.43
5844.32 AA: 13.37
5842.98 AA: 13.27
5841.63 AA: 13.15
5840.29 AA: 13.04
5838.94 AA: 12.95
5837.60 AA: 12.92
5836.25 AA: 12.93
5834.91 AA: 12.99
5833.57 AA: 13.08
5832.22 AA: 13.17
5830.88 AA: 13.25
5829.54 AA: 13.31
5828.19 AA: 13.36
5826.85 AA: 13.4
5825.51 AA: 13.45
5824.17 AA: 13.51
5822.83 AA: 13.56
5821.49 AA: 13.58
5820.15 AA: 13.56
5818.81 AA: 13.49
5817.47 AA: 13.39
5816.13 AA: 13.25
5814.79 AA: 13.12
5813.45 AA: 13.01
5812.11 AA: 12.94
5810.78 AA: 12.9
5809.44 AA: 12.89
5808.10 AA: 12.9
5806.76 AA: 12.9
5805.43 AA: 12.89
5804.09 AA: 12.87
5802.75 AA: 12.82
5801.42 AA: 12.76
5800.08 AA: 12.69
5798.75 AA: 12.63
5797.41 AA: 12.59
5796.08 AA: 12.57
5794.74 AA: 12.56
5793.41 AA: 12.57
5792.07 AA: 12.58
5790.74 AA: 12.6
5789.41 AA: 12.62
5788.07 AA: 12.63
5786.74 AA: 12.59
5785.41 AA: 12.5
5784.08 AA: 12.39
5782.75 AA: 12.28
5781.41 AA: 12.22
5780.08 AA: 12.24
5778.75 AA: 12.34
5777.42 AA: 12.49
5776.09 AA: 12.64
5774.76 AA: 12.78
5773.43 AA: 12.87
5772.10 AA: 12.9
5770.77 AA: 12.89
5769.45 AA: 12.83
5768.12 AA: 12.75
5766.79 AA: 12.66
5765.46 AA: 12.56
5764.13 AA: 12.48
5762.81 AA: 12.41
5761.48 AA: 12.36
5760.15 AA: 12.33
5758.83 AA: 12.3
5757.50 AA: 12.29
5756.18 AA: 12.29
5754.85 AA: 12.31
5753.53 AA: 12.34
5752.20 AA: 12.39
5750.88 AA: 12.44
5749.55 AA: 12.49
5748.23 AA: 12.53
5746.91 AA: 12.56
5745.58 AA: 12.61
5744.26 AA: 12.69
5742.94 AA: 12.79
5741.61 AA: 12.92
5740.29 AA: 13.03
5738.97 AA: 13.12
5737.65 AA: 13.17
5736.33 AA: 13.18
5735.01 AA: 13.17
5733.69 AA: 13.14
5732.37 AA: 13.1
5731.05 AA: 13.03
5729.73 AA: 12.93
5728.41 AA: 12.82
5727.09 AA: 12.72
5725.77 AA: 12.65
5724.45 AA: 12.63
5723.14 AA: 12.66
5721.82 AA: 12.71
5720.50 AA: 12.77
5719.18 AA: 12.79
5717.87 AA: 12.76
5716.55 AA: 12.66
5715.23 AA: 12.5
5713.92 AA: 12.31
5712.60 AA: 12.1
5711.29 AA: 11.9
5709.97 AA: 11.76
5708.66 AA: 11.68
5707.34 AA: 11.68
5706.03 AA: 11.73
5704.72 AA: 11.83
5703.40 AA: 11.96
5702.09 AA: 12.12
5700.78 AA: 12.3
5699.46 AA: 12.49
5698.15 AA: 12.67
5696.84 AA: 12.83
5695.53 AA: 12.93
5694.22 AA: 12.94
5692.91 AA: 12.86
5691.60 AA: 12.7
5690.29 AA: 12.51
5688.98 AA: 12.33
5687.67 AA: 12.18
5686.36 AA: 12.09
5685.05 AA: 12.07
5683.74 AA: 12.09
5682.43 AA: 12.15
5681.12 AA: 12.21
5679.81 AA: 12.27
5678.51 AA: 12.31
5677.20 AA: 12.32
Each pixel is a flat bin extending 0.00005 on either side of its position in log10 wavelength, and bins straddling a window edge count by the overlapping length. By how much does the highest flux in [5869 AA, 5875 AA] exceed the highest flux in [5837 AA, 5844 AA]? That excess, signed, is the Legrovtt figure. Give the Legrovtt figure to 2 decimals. -0.23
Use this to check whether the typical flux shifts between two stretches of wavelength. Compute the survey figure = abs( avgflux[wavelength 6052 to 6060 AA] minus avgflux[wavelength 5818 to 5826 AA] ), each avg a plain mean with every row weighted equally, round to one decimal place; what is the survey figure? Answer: 0.4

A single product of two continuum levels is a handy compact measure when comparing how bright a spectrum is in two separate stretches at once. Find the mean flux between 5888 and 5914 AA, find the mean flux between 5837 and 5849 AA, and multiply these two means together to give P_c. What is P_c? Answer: 148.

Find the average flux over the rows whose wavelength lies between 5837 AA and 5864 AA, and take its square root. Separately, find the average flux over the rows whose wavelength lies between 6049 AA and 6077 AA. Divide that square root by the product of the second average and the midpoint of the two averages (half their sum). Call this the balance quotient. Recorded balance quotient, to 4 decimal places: 0.0214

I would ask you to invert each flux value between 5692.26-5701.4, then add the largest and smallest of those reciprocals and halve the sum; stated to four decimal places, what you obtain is 0.0793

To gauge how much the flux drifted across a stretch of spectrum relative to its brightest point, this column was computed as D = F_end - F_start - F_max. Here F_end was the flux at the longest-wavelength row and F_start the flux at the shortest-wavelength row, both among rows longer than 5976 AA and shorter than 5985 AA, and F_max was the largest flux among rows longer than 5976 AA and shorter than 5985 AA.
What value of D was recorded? -12.2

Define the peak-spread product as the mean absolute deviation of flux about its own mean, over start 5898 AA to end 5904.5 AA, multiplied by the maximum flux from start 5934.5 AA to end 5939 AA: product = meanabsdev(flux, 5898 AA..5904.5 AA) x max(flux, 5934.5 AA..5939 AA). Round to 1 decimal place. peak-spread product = 4.8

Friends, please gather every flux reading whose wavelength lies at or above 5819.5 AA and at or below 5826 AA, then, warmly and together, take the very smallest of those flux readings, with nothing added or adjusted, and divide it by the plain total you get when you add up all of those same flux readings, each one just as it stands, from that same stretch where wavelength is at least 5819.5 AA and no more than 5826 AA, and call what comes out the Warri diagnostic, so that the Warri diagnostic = 0.20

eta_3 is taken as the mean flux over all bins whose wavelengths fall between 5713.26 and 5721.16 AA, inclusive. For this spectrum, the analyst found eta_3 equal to 12.6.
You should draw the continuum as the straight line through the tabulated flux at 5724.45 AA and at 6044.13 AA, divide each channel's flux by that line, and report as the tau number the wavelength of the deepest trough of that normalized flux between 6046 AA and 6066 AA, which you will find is 6046.92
